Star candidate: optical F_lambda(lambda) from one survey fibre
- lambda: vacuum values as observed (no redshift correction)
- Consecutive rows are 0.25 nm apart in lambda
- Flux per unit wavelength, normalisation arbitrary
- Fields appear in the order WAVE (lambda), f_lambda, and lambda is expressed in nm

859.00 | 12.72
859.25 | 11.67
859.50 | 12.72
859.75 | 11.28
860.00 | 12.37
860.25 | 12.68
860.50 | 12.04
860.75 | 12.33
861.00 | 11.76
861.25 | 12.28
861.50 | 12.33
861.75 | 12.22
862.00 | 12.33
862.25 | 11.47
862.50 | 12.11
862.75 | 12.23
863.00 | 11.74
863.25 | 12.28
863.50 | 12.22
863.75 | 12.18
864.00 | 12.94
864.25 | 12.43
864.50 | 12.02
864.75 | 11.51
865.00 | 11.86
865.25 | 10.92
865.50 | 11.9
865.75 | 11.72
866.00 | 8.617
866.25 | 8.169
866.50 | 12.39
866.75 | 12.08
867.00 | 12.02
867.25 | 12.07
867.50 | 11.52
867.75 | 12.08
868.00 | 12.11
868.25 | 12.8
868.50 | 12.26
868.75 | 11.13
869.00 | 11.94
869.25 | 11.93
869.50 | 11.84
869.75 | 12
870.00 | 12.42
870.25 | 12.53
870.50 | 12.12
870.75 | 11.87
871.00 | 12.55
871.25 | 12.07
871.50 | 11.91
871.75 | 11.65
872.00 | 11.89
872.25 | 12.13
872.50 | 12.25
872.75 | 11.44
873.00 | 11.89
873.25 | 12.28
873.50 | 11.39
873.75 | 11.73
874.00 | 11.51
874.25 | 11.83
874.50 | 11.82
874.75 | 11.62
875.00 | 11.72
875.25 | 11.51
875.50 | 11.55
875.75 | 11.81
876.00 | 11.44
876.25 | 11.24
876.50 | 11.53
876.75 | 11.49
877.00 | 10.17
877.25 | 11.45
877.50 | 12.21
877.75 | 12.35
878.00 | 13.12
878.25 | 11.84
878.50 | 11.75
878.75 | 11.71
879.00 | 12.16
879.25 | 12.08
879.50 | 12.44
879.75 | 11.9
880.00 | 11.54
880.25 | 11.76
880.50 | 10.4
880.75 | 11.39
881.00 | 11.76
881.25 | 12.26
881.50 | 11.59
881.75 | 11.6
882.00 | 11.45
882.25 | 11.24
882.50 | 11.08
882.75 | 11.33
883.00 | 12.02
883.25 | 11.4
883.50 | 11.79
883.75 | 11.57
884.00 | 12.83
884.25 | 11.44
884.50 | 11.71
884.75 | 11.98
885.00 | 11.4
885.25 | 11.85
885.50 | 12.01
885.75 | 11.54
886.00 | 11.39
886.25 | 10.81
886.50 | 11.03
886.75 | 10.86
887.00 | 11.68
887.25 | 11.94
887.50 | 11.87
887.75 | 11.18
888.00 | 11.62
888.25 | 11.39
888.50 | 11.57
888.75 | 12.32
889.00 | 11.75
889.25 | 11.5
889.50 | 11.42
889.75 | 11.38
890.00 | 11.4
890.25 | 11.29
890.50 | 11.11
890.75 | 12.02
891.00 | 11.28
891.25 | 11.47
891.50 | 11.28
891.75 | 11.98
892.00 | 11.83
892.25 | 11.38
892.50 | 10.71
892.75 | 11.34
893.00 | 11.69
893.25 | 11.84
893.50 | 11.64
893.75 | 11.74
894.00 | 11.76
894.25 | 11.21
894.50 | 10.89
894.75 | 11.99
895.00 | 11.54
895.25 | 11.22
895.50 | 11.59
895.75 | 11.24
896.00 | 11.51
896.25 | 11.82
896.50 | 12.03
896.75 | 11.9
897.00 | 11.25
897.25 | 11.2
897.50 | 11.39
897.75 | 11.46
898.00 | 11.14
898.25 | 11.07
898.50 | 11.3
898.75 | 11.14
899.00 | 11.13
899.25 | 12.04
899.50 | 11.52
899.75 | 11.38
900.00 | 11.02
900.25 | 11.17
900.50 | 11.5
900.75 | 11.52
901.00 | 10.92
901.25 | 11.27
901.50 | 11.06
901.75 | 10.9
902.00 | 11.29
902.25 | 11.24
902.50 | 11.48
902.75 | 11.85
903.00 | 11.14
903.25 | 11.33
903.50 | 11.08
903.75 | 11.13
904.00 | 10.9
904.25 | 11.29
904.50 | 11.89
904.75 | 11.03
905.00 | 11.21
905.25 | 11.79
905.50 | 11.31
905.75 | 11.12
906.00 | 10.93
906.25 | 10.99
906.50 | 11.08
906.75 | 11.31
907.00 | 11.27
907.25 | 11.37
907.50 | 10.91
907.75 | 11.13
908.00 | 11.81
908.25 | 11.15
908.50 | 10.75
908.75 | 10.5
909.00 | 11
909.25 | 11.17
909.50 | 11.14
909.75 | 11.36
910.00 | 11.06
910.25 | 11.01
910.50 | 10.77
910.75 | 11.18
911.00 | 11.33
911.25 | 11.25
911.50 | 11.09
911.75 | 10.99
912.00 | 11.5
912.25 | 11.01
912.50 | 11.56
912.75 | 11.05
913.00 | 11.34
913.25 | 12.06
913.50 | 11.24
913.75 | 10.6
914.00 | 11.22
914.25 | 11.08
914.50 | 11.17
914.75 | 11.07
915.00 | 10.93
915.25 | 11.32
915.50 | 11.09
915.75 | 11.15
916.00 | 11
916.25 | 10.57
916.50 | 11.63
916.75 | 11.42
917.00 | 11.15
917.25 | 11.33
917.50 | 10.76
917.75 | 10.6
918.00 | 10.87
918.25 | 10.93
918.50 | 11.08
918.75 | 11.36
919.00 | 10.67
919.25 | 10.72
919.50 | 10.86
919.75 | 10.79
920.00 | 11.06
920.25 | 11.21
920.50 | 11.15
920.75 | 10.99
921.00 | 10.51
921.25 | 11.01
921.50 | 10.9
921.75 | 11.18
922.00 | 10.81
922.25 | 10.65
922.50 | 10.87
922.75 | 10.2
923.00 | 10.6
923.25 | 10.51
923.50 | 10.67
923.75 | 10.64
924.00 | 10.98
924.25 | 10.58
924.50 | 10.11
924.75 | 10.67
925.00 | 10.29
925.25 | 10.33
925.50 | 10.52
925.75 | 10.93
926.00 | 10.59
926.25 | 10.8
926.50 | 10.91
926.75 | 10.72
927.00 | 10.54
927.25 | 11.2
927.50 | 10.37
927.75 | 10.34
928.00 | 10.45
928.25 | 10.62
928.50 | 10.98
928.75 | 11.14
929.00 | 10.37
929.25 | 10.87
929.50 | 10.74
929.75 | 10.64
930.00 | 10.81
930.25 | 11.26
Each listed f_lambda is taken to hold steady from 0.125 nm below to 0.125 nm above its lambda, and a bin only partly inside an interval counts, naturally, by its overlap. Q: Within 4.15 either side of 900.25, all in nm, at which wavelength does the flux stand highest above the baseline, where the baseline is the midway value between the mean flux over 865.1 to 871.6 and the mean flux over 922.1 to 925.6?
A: 899.25 nm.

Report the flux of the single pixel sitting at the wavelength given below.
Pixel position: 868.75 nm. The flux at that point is 11.13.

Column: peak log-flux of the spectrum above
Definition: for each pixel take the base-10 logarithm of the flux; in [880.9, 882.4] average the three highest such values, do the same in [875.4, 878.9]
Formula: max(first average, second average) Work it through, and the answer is 1.10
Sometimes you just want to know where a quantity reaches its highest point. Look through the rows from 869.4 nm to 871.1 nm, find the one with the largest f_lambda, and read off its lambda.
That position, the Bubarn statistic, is 871.00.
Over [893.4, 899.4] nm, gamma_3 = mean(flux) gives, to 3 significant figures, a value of 11.5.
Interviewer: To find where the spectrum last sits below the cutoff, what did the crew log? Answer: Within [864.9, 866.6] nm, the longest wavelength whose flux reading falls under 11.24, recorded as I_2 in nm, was 866.25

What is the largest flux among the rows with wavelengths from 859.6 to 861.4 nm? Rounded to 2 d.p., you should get 12.68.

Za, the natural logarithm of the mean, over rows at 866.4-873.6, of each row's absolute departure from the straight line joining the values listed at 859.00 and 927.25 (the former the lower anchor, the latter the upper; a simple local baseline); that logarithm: -0.72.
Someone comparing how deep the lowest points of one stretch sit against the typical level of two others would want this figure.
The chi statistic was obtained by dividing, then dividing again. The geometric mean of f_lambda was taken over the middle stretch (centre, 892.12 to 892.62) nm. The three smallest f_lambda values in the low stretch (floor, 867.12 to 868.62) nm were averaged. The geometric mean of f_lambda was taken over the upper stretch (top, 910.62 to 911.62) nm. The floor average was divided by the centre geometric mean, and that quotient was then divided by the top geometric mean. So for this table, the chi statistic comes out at 0.096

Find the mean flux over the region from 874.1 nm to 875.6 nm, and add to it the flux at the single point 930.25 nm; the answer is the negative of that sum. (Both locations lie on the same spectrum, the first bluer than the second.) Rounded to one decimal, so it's -22.9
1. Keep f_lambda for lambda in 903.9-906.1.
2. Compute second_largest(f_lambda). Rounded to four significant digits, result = 11.79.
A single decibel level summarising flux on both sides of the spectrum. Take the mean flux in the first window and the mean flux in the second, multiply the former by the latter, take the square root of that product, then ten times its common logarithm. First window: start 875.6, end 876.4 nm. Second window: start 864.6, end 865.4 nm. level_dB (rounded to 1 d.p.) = 10.6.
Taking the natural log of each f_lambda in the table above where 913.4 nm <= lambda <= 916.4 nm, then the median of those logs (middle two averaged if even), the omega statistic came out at 2.41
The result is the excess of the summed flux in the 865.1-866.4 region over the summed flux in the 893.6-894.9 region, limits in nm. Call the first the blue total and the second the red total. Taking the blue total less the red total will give -6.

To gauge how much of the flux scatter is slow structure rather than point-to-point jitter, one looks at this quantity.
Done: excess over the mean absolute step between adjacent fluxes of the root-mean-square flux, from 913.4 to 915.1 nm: 10.8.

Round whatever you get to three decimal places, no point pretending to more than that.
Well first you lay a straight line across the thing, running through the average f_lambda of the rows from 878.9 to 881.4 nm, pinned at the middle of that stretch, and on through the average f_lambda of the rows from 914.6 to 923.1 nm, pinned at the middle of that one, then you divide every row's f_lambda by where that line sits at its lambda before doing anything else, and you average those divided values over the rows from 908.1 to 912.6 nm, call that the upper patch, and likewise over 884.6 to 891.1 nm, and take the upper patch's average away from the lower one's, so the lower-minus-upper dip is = -0.004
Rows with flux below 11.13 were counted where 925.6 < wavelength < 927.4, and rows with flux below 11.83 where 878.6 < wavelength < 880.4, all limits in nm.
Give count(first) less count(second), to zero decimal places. 3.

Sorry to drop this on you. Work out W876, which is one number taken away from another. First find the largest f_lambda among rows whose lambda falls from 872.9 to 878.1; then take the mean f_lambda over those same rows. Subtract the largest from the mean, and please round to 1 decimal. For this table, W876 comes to -1.4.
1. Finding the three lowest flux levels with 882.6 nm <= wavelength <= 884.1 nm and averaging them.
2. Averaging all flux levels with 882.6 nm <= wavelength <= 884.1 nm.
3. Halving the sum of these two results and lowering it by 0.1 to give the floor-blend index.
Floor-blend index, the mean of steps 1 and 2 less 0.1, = 11.5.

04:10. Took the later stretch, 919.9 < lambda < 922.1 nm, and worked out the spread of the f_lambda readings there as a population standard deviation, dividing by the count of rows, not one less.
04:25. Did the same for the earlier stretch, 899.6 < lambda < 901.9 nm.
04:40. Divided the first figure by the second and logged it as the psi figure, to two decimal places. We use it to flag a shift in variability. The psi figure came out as 0.92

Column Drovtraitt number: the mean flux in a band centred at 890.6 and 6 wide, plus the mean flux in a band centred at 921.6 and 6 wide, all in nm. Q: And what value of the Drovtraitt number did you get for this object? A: 22.3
